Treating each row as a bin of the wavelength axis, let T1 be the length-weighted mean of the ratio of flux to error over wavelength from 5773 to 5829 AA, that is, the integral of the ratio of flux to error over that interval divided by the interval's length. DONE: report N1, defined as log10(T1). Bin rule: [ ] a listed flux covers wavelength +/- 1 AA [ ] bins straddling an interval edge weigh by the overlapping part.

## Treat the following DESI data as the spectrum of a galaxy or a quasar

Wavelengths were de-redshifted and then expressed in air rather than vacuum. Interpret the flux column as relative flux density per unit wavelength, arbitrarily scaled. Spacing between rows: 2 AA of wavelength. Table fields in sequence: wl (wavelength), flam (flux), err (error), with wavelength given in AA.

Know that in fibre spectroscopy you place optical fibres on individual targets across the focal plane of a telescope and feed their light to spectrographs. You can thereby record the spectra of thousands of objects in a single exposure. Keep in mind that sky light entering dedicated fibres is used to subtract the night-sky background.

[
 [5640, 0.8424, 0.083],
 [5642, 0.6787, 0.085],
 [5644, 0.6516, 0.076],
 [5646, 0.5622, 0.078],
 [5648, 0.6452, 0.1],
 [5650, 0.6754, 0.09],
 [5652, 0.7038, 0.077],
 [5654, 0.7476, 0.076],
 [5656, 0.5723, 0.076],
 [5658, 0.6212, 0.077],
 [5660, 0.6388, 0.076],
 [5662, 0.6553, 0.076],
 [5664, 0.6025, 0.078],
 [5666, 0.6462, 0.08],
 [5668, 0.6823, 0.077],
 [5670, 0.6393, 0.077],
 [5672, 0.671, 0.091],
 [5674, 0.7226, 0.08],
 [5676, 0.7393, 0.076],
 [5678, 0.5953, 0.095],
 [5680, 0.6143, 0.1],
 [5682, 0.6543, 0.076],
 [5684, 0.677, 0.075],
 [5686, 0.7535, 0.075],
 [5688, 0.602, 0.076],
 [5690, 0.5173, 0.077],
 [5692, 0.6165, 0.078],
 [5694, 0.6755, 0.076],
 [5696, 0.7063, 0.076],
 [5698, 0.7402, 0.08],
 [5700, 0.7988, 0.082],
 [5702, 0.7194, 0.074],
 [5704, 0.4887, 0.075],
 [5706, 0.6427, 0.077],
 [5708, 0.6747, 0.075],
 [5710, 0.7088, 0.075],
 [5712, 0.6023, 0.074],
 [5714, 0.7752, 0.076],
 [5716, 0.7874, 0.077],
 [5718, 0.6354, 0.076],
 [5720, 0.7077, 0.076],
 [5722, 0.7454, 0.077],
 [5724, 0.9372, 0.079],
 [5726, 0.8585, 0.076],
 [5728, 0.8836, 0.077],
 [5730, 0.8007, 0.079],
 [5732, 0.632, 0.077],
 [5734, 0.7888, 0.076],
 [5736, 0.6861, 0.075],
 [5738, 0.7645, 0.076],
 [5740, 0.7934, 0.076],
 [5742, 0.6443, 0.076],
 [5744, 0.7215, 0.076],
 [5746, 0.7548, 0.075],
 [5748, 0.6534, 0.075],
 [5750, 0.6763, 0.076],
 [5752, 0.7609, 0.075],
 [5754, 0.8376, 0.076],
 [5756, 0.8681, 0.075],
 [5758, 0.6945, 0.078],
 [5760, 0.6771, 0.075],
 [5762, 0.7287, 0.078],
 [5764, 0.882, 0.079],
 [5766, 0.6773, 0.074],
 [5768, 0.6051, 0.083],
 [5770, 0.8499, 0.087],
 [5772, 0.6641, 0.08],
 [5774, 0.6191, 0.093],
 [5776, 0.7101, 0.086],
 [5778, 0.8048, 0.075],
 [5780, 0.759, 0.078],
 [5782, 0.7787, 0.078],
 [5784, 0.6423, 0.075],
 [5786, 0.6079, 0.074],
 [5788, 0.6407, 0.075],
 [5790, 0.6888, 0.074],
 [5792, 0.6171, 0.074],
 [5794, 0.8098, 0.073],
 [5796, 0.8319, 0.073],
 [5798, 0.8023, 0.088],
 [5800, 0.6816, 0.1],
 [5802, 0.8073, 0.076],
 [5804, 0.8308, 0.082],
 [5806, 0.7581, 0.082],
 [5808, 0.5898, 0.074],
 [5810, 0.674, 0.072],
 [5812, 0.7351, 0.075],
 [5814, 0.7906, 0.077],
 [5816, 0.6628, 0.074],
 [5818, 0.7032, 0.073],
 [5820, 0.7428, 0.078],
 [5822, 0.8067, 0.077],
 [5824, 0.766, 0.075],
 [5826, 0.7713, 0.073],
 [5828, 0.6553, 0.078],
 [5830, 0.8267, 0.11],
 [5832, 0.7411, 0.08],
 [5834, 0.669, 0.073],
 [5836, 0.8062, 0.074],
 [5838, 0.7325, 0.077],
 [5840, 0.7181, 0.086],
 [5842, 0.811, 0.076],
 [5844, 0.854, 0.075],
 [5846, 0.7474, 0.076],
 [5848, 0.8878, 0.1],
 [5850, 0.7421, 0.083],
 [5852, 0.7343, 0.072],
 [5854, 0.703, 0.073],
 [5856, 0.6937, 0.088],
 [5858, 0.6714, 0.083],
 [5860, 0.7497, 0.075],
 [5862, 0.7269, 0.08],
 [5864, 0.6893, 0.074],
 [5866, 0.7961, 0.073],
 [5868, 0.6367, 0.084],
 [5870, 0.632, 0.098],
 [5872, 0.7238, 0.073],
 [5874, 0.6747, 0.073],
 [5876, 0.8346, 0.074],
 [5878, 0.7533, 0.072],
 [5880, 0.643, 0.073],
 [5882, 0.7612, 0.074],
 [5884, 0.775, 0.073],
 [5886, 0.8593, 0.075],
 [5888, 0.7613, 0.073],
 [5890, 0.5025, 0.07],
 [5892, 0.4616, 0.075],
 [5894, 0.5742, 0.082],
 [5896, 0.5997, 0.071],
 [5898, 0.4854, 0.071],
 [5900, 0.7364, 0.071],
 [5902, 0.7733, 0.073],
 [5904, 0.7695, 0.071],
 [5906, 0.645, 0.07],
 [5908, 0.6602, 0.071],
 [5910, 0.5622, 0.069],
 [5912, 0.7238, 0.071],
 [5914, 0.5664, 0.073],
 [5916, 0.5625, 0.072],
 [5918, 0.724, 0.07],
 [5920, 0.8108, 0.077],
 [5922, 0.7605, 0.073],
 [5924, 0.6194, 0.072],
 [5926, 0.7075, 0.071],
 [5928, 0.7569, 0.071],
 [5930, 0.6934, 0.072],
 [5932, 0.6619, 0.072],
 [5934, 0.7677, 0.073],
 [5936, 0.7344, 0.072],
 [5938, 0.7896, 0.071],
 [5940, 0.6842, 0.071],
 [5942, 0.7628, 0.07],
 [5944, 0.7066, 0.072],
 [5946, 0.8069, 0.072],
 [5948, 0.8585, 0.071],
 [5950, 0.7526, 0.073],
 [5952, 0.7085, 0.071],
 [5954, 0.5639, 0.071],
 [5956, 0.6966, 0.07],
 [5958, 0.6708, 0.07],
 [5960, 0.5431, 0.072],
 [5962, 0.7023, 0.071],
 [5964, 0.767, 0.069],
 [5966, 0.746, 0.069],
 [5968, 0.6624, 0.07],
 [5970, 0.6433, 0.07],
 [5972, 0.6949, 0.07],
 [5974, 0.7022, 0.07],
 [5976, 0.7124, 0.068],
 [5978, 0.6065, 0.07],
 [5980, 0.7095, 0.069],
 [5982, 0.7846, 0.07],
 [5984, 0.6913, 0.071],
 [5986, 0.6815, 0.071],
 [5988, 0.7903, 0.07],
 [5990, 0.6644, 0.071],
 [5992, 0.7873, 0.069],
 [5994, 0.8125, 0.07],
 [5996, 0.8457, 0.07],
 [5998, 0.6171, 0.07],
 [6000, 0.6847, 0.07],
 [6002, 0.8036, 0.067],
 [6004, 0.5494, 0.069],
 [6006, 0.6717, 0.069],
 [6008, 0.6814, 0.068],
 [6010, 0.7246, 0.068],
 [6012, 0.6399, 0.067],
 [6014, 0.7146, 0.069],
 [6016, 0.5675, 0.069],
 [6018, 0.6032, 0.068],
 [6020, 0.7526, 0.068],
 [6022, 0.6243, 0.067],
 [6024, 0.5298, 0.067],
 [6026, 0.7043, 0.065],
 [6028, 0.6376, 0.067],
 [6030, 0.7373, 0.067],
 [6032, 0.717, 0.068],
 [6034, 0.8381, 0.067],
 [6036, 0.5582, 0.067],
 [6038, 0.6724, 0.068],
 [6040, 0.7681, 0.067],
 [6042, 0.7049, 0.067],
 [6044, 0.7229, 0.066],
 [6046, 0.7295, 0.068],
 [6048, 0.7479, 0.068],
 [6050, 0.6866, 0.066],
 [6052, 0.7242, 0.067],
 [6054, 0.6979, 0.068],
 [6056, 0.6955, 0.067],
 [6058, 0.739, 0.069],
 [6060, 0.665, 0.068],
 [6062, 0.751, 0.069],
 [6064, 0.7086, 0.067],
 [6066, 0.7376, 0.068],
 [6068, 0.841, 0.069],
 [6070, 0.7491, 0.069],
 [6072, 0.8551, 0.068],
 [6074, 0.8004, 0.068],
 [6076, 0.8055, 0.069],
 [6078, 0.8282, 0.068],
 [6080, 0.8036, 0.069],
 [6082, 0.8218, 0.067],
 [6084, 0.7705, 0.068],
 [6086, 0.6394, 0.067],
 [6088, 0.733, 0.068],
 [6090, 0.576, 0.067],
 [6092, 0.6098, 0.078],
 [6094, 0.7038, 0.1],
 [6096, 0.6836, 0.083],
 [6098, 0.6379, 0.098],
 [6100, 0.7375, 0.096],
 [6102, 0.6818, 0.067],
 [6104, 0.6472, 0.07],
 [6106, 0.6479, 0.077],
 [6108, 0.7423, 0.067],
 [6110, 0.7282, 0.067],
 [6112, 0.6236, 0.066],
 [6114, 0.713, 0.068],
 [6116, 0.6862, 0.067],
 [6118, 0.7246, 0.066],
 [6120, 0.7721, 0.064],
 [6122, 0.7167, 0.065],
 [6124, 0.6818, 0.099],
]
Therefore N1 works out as 0.97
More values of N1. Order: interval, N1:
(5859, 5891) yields 0.98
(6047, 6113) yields 1.01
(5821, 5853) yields 0.98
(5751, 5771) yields 0.99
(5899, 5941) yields 0.99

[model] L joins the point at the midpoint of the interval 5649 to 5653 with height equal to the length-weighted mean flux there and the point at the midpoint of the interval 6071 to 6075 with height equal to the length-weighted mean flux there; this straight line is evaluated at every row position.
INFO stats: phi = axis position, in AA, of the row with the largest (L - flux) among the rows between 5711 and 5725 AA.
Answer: 5712 AA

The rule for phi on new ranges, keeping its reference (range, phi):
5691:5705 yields 5704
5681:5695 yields 5690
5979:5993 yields 5990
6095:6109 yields 6098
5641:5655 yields 5646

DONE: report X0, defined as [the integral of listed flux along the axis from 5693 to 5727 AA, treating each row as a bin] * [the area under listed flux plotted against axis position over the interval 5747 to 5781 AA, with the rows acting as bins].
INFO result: 609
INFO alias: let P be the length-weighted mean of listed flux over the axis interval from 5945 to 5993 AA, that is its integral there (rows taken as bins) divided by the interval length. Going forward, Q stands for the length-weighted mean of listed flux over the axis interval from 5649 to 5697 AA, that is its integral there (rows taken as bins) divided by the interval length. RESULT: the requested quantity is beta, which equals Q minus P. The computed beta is -0.05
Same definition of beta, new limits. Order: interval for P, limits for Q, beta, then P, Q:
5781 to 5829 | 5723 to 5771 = 0.03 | 0.725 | 0.76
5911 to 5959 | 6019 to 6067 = -0.01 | 0.712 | 0.70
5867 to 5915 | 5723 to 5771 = 0.09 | 0.671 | 0.76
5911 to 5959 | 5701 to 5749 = 0.01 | 0.712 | 0.73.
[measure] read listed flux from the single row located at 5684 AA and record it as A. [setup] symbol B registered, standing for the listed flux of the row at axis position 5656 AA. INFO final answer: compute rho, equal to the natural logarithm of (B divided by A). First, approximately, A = 0.677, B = 0.5723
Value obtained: -0.2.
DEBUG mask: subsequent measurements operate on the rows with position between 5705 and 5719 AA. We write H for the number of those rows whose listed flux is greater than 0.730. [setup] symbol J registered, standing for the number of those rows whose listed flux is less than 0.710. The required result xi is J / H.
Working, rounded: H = 2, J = 5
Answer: 2.5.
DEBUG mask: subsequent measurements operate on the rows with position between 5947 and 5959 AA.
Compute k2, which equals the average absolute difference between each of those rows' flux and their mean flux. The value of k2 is 0.065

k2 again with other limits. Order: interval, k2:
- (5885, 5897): 0.123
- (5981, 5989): 0.051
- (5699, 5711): 0.071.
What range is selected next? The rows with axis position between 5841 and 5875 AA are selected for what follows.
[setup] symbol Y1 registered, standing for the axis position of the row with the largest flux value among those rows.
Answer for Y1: 5848 AA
